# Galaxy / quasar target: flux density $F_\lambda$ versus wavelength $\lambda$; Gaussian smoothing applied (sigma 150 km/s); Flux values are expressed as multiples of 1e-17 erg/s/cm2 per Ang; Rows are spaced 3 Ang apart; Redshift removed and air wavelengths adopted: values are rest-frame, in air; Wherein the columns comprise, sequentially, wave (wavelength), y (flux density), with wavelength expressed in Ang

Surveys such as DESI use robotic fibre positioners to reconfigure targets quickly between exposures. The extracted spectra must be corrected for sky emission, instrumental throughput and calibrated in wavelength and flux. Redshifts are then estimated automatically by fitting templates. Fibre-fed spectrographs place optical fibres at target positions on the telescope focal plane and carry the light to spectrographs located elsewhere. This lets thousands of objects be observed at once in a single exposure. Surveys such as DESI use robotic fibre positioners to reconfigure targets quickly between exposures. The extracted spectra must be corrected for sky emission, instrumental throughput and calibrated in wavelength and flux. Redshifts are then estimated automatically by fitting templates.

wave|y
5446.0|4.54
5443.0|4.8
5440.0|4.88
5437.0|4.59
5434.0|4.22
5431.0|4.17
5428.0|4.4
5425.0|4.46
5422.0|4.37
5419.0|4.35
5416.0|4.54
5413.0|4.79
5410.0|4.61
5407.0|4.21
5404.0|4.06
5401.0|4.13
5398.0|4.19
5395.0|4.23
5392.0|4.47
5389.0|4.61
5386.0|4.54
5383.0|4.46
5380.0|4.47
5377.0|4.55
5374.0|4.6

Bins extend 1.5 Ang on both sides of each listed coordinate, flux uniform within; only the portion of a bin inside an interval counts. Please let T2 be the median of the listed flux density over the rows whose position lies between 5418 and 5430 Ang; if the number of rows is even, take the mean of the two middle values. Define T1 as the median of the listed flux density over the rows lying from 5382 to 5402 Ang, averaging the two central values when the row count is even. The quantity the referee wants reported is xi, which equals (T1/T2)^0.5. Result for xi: 1.01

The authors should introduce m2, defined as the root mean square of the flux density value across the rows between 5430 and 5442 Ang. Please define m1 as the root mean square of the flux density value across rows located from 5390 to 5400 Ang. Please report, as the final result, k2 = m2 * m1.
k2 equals 19.2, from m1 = 4.30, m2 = 4.47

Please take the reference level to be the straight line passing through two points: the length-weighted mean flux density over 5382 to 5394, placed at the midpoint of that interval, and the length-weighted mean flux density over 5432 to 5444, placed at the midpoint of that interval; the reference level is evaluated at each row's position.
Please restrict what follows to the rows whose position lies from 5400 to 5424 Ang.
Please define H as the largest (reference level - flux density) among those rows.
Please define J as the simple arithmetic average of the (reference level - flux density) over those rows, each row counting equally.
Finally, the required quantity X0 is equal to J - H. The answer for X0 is -0.31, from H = 0.48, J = 0.168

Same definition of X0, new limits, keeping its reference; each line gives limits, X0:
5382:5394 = -0.06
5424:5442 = -0.28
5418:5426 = -0.04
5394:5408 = -0.11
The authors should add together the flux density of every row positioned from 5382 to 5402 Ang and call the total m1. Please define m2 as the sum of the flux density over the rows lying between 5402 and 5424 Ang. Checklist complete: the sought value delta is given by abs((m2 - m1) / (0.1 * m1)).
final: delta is 0.098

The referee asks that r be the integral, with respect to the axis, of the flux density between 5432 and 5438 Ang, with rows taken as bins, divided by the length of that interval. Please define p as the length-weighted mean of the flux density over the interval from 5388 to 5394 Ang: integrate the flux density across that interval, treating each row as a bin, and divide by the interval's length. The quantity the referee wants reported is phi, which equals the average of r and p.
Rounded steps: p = 4.51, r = 4.37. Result 4.44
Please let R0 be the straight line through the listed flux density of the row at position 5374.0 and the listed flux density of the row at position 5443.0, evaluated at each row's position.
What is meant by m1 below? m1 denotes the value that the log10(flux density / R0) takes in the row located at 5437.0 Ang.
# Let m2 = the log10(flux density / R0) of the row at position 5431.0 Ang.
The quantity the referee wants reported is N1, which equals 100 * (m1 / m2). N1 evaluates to 31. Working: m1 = -0.018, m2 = -0.058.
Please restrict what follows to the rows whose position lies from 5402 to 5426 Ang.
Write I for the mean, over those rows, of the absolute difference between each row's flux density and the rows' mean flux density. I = 0.176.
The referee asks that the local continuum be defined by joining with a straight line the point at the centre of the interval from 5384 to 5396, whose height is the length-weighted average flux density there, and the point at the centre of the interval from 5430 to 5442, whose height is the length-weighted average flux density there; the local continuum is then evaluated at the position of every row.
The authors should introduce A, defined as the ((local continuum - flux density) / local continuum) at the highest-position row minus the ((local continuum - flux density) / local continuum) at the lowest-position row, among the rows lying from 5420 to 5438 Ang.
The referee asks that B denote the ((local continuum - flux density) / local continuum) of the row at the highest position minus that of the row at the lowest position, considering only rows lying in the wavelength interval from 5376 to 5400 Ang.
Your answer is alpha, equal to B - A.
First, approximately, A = -0.05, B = 0.08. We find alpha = 0.13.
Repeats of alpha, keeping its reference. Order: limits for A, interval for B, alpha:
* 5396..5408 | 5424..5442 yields -0.09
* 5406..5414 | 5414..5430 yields 0.16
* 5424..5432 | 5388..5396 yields 0.02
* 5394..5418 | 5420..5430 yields 0.06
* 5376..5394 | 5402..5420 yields -0.08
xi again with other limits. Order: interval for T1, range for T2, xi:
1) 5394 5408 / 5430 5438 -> 1.00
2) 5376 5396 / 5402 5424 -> 1.01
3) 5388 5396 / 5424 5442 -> 1.00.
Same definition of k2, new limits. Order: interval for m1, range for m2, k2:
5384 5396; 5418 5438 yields 19.5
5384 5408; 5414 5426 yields 19.1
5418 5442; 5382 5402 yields 19.4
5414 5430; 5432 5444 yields 20.5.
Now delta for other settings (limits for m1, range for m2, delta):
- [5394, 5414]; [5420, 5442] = 0.288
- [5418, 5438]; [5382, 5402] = 0.023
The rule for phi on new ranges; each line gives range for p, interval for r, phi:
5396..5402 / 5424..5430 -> 4.29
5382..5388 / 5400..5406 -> 4.31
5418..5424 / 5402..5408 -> 4.25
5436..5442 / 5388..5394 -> 4.63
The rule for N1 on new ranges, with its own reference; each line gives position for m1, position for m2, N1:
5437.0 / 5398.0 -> 38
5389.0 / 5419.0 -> 9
